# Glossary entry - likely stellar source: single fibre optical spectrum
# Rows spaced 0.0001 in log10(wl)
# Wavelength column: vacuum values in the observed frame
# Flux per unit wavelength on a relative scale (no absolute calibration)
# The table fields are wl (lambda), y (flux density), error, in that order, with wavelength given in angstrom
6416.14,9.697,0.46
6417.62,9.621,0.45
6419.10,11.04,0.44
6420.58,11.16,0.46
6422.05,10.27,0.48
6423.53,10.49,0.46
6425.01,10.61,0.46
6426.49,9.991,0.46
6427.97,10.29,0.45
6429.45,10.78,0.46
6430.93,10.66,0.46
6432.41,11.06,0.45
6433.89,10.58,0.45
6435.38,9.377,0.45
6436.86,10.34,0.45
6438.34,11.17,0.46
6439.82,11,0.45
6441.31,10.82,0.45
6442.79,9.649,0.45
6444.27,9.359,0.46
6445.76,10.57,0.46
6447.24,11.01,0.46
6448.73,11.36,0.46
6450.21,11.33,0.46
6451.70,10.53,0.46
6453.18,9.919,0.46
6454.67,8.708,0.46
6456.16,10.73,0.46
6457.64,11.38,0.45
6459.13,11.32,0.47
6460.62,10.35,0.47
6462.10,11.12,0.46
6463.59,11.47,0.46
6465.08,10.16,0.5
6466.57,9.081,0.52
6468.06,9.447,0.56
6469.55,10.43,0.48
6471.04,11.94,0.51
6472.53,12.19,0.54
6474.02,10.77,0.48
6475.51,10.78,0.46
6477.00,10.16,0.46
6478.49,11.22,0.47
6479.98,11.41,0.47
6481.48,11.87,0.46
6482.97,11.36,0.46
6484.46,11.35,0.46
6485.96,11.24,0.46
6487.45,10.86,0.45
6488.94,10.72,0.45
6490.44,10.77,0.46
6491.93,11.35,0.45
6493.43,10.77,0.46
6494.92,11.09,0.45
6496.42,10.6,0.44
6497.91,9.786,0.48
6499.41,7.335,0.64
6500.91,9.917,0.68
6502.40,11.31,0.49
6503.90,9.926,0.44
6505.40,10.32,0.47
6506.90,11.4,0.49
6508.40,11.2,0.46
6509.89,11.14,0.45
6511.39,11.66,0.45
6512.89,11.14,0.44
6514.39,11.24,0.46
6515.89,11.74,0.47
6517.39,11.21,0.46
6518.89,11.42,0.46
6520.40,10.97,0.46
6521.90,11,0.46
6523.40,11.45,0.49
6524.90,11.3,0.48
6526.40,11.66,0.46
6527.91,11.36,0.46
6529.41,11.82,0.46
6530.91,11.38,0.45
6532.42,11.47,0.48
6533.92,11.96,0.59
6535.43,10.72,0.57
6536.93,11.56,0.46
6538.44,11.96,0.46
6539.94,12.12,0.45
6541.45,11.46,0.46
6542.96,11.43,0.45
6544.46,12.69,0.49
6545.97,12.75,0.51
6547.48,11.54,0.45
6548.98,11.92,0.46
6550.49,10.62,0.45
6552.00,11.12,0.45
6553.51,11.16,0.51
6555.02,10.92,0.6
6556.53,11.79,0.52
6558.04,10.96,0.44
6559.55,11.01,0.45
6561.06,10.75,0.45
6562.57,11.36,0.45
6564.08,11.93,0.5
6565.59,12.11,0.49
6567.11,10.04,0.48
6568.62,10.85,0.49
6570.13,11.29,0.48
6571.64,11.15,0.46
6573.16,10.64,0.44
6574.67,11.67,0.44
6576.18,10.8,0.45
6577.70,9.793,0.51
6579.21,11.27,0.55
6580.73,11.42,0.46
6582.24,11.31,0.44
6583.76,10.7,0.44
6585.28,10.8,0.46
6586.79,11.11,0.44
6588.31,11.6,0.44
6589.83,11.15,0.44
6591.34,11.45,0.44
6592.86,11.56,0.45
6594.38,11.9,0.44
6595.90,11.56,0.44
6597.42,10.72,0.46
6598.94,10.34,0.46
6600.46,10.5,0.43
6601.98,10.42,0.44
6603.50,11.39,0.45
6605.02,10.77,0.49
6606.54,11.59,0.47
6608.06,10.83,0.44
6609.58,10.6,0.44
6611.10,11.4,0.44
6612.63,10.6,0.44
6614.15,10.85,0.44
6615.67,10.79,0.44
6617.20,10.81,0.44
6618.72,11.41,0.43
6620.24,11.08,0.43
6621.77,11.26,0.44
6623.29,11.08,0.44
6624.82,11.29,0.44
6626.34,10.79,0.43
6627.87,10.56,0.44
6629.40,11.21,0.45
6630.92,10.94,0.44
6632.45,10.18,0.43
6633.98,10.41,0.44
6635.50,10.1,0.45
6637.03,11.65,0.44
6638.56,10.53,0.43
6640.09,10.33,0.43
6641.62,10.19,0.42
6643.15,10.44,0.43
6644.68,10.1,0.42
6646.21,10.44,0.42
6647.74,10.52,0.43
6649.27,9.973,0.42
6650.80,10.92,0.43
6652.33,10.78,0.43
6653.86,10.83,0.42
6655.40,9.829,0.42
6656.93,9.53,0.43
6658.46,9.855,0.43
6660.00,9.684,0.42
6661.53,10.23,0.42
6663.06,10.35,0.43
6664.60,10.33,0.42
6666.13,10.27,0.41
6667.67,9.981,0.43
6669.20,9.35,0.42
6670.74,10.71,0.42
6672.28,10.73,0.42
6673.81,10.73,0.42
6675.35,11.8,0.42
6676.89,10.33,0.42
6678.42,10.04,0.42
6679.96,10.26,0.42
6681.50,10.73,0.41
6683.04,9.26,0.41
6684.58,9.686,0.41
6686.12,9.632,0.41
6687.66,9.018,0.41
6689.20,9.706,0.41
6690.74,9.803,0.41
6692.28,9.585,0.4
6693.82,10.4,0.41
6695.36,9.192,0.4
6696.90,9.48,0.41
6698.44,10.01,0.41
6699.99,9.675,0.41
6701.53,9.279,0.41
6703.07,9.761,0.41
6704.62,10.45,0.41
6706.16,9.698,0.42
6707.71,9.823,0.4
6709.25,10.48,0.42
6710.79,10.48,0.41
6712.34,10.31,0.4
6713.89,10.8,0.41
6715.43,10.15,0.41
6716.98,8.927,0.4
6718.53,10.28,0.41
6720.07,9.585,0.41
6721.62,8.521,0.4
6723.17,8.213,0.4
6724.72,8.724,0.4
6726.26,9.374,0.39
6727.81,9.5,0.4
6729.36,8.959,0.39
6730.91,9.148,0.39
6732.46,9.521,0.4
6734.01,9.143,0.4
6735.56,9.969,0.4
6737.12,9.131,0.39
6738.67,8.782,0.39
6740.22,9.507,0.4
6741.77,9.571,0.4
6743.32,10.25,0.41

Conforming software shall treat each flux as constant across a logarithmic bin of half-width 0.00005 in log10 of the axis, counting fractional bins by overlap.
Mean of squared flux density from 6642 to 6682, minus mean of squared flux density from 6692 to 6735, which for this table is 14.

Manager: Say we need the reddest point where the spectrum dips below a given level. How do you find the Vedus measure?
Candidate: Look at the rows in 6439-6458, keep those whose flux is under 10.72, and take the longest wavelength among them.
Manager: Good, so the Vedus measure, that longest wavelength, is 6454.67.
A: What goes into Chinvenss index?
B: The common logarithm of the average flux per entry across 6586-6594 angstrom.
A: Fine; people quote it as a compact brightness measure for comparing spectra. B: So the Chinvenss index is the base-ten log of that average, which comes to 1.06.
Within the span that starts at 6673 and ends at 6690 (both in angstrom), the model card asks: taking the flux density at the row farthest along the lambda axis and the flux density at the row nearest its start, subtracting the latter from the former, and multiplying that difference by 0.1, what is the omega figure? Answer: -0.10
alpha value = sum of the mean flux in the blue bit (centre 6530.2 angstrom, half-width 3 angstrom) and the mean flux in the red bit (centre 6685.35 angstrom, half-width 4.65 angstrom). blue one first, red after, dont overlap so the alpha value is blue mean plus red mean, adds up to 21.2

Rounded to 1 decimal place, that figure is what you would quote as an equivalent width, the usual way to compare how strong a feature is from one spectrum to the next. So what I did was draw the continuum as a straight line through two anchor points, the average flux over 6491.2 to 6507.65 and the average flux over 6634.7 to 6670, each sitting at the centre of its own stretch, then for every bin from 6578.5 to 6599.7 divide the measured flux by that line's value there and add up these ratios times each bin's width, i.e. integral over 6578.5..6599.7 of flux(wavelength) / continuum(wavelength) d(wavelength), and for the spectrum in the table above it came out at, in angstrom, 23.1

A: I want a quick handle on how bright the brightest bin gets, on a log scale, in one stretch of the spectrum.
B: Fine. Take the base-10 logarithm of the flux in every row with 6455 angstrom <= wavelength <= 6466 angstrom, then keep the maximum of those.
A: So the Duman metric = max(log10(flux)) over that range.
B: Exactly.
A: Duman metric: 1.06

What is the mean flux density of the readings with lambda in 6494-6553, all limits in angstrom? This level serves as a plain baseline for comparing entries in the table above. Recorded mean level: 11.2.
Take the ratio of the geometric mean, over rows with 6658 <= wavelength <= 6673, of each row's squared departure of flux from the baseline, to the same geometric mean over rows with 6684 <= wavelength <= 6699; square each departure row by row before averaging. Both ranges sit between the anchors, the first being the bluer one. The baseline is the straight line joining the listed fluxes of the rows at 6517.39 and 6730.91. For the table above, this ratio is 4.4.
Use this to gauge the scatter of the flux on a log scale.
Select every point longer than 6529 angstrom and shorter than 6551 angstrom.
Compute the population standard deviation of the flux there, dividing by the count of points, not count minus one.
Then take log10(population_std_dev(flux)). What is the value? -0.24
